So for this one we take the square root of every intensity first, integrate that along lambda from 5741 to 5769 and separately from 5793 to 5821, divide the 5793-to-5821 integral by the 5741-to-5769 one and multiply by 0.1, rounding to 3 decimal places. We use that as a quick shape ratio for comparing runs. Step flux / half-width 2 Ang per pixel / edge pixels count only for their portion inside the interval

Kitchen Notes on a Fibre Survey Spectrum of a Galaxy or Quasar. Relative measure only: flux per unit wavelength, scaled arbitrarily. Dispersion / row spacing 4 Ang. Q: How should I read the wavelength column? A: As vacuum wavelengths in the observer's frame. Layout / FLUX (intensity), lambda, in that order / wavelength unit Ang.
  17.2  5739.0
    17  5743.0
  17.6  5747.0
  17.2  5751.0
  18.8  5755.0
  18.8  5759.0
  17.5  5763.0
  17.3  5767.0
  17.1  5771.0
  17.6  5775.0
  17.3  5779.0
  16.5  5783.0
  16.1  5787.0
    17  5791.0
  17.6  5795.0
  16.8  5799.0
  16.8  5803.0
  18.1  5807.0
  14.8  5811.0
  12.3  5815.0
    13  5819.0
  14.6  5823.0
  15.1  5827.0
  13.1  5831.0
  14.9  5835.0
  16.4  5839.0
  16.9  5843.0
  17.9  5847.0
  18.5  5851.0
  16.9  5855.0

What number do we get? 0.094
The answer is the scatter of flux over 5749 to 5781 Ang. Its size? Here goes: 0.7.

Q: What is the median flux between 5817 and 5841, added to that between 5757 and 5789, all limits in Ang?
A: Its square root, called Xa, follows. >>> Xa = 5.66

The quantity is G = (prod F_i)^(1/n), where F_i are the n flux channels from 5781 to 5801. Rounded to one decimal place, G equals 16.8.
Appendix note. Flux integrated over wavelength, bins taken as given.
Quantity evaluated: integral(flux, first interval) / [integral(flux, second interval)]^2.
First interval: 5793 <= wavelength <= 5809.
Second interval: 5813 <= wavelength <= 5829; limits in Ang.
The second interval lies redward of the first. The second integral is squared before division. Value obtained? 0.0057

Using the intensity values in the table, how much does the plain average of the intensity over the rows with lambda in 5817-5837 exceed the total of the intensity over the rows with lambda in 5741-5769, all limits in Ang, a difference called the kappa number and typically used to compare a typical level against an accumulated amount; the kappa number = -110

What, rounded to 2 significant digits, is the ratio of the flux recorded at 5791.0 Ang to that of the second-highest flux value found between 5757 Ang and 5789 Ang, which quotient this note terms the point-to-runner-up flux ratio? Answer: 0.97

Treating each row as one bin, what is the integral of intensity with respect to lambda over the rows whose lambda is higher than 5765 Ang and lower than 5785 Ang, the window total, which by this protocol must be 343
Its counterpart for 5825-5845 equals 306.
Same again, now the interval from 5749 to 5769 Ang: 358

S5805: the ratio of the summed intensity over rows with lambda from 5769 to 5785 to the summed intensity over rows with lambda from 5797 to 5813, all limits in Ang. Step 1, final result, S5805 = 1.03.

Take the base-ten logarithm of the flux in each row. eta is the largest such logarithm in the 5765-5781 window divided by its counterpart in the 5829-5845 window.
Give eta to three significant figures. 1.01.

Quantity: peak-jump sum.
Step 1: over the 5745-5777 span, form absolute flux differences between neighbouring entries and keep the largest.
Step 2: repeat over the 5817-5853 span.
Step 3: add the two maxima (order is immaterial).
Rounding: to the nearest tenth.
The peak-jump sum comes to 3.6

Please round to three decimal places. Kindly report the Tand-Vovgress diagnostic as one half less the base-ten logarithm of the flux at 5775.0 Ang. -0.746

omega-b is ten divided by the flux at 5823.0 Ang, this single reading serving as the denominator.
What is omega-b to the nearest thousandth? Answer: 0.685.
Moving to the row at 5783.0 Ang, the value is 0.606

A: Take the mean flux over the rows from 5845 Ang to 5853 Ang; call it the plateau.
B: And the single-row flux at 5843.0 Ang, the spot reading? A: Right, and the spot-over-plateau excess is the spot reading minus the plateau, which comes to -1.3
